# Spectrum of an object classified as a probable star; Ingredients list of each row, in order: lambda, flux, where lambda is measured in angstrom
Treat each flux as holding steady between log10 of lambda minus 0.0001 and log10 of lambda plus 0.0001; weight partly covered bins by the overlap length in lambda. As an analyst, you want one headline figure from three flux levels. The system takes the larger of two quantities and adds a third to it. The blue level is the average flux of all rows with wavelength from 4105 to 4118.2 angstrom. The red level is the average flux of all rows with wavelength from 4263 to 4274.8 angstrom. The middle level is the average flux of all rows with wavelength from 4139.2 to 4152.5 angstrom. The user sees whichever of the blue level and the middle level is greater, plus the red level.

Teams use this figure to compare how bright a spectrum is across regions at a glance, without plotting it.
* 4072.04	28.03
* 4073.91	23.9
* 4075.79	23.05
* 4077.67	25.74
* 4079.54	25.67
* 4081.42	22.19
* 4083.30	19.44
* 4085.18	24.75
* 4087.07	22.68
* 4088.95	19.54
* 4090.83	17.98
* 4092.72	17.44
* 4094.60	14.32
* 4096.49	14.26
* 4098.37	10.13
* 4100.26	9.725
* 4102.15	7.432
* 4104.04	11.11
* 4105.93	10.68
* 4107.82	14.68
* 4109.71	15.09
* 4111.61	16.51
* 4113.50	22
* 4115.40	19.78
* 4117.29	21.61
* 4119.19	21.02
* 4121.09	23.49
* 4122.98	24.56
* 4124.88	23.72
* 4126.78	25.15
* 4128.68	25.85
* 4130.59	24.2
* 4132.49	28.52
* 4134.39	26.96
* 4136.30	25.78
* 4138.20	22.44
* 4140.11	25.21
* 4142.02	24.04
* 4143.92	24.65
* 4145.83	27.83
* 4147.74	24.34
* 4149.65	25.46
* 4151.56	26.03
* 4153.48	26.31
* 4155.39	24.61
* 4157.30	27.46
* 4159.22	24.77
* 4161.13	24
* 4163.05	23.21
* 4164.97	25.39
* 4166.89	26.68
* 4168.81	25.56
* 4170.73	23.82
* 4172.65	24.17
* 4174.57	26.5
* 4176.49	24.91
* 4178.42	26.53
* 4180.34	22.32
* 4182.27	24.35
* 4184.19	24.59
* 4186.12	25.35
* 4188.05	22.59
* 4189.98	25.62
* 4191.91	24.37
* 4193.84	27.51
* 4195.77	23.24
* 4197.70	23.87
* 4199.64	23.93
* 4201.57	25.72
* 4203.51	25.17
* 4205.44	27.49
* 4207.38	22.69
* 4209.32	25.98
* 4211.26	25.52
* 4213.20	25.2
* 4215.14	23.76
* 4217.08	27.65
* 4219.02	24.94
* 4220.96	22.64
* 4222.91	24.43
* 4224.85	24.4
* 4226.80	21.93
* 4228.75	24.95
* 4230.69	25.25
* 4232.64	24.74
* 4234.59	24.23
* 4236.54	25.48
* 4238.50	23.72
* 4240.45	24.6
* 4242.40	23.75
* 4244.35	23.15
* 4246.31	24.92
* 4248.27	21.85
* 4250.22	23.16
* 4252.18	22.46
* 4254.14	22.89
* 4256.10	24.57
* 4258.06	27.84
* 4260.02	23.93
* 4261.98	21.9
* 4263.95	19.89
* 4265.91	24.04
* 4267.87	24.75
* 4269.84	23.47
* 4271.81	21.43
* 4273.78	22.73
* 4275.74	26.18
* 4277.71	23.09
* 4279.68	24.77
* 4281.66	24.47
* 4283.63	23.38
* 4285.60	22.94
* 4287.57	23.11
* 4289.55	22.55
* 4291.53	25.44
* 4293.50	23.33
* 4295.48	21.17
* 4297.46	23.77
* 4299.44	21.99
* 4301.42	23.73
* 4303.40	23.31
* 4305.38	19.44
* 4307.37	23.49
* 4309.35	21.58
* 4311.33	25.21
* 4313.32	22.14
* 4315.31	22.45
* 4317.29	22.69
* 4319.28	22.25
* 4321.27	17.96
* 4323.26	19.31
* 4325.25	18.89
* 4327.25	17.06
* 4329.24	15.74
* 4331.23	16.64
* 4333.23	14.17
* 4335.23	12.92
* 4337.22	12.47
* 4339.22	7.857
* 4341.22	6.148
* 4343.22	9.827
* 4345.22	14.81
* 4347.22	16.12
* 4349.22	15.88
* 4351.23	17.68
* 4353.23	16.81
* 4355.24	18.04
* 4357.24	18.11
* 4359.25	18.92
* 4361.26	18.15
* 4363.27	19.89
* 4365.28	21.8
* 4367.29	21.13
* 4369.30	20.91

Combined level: 48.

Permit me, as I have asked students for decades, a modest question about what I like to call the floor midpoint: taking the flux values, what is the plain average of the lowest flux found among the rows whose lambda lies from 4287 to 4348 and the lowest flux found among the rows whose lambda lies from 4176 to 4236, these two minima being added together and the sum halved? 14.0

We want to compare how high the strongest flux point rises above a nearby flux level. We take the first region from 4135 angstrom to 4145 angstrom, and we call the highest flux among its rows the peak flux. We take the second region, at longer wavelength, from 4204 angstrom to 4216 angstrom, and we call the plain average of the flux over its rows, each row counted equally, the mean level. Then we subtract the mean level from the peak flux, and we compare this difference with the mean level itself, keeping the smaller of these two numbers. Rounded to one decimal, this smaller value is 0.7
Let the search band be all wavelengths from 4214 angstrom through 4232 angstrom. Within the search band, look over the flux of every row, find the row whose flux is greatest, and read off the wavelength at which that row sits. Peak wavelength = 4217.08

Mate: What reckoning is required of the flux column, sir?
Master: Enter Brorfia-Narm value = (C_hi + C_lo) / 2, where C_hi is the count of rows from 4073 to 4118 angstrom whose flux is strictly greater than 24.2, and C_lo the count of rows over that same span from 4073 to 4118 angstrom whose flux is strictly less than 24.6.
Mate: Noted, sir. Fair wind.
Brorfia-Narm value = 12.0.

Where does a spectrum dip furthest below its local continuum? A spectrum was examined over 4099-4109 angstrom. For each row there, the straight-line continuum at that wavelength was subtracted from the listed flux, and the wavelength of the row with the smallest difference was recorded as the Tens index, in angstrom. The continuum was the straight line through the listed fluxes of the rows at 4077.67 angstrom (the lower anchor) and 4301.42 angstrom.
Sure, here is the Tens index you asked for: 4102.15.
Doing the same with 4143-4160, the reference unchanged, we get 4147.74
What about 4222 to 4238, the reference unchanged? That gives 4226.80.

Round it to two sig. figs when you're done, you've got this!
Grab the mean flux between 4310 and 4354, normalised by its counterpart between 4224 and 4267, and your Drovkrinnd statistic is 0.70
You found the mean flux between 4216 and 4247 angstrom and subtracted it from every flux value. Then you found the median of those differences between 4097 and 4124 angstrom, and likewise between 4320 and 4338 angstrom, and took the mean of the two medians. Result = -8.2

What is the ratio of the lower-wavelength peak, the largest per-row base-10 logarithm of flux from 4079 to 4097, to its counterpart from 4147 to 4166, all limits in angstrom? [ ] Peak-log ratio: 0.980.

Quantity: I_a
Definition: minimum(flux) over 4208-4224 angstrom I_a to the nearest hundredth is 22.64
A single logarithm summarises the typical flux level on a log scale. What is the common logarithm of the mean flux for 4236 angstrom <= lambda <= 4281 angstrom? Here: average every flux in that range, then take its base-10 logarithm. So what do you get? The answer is 1.37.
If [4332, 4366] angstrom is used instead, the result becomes 1.18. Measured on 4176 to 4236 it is 1.39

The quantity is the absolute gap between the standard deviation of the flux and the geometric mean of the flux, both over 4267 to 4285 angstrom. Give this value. 22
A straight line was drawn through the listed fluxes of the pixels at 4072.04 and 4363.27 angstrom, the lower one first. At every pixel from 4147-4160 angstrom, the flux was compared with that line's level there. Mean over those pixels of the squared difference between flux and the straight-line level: 1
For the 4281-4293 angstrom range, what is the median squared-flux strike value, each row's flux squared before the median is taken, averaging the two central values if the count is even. 540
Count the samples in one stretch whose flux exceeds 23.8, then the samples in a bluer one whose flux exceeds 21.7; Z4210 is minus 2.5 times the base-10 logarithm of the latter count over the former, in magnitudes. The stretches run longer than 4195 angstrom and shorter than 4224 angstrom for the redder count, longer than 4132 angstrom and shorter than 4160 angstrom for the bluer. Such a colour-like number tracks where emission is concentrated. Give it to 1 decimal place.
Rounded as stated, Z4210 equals -0.3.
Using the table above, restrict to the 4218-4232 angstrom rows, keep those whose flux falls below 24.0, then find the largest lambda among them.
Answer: 4226.80 angstrom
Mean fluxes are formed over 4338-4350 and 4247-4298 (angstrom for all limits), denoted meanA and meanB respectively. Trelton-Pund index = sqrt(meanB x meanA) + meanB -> 40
